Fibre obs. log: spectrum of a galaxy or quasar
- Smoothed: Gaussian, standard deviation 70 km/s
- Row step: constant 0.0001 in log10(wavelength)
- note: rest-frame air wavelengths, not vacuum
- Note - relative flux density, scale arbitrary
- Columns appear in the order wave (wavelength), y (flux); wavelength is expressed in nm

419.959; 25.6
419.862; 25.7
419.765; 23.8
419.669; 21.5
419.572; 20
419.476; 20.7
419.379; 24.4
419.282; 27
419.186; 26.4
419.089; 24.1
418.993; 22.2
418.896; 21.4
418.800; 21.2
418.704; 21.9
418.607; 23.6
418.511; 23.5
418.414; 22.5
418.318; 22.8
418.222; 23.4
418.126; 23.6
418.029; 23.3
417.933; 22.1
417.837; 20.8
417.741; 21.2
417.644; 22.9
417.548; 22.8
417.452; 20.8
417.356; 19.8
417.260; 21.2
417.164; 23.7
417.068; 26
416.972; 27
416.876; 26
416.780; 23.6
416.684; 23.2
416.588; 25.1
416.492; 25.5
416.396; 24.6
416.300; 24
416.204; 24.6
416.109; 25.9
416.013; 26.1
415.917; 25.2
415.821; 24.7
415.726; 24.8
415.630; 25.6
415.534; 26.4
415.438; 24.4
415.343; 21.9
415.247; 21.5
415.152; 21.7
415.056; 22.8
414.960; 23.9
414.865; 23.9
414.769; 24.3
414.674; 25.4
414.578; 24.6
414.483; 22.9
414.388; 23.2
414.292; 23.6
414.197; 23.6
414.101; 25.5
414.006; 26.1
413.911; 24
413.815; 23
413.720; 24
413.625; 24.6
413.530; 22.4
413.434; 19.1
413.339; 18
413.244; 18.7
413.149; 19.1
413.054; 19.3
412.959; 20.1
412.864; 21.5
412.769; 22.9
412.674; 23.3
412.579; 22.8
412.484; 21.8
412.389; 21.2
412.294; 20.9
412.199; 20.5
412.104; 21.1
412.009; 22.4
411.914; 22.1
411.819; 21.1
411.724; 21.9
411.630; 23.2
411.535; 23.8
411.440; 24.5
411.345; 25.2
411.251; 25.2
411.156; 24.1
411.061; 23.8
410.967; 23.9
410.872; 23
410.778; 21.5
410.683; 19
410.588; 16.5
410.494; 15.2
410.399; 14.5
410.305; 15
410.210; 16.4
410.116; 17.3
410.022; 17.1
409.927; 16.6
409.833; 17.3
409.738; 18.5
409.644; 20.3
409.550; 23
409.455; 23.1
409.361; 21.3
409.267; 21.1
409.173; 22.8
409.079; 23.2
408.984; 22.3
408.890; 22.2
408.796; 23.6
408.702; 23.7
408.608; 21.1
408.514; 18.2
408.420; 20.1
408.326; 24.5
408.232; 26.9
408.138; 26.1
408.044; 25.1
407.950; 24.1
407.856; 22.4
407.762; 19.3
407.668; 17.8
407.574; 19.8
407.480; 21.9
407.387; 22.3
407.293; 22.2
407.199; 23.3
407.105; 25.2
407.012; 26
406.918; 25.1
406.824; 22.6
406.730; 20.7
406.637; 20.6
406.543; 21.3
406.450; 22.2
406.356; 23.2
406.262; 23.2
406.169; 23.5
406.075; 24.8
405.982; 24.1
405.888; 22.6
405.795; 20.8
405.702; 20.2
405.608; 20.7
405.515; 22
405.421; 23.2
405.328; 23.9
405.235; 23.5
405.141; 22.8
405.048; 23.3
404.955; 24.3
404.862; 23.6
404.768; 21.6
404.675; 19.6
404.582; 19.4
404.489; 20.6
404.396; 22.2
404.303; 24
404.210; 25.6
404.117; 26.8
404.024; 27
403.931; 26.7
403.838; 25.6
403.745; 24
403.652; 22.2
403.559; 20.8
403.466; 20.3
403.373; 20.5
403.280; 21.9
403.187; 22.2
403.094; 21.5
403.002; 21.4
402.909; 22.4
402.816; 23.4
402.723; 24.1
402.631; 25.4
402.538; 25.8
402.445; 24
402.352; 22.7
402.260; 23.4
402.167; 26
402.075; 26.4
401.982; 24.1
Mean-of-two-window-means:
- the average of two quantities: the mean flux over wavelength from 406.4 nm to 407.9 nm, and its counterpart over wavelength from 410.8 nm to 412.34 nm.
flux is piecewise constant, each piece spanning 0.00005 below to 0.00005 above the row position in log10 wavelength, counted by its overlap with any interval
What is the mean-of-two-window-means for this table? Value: 22.5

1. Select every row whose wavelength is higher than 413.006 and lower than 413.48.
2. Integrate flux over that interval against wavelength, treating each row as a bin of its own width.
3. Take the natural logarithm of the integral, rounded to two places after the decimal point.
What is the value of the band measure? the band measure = 2.19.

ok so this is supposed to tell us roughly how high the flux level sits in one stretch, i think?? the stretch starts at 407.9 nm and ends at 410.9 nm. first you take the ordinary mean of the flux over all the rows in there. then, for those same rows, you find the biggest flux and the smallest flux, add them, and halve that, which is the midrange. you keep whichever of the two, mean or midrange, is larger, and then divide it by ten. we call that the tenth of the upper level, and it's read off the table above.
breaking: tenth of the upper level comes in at 2.07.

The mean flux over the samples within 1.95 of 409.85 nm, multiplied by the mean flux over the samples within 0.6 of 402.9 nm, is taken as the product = 486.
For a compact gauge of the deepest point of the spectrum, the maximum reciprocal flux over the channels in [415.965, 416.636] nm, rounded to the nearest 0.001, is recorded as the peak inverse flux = 0.042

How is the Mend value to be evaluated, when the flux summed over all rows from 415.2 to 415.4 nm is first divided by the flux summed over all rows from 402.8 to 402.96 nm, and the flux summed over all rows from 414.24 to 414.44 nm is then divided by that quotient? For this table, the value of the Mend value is 49.4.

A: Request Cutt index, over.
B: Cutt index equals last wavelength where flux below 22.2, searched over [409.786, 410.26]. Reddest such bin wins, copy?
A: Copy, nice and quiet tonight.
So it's 410.210 nm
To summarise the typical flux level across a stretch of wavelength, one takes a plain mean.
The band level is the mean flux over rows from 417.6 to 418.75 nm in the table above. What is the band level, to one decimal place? 22.6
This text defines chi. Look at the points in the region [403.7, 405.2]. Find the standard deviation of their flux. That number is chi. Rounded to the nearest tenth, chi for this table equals 2.4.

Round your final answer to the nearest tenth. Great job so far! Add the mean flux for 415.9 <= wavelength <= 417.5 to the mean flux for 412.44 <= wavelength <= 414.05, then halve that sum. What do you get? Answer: 23.0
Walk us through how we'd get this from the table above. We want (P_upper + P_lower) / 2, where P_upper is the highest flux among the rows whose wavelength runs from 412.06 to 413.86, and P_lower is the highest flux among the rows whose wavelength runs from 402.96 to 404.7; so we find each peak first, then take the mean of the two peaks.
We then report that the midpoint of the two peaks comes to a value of 25.8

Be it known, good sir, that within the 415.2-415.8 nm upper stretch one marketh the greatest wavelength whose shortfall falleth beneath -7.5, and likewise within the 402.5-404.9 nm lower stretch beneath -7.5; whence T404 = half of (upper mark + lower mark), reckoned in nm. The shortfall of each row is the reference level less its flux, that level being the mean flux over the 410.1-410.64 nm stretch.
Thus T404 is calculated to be 410.29 nm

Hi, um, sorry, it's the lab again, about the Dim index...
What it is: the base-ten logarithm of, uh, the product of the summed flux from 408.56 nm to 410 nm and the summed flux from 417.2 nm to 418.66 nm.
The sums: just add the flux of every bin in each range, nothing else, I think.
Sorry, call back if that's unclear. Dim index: 5.029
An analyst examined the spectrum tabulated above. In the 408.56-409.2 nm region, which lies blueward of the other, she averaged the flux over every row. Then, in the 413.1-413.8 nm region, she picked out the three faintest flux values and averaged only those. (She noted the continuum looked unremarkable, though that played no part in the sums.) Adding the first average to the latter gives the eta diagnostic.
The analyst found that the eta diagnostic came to 41.3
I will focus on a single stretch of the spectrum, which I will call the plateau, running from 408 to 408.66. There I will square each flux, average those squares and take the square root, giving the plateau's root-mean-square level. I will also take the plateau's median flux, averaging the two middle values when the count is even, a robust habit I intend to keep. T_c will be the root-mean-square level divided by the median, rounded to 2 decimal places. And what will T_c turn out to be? 0.95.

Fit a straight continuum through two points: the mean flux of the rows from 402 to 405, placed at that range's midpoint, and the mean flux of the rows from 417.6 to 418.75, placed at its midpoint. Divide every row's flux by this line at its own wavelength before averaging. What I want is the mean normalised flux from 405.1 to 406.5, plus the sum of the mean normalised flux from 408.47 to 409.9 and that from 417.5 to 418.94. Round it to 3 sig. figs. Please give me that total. 2.90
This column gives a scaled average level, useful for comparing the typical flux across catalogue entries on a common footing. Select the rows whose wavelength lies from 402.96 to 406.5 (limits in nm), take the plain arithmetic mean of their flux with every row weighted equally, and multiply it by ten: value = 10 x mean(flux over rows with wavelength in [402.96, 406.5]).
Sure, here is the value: 228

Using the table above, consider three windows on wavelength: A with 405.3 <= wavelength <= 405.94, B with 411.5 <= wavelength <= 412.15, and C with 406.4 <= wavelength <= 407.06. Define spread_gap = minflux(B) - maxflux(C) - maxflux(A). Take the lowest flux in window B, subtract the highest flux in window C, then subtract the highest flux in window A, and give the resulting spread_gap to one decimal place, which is -28.8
